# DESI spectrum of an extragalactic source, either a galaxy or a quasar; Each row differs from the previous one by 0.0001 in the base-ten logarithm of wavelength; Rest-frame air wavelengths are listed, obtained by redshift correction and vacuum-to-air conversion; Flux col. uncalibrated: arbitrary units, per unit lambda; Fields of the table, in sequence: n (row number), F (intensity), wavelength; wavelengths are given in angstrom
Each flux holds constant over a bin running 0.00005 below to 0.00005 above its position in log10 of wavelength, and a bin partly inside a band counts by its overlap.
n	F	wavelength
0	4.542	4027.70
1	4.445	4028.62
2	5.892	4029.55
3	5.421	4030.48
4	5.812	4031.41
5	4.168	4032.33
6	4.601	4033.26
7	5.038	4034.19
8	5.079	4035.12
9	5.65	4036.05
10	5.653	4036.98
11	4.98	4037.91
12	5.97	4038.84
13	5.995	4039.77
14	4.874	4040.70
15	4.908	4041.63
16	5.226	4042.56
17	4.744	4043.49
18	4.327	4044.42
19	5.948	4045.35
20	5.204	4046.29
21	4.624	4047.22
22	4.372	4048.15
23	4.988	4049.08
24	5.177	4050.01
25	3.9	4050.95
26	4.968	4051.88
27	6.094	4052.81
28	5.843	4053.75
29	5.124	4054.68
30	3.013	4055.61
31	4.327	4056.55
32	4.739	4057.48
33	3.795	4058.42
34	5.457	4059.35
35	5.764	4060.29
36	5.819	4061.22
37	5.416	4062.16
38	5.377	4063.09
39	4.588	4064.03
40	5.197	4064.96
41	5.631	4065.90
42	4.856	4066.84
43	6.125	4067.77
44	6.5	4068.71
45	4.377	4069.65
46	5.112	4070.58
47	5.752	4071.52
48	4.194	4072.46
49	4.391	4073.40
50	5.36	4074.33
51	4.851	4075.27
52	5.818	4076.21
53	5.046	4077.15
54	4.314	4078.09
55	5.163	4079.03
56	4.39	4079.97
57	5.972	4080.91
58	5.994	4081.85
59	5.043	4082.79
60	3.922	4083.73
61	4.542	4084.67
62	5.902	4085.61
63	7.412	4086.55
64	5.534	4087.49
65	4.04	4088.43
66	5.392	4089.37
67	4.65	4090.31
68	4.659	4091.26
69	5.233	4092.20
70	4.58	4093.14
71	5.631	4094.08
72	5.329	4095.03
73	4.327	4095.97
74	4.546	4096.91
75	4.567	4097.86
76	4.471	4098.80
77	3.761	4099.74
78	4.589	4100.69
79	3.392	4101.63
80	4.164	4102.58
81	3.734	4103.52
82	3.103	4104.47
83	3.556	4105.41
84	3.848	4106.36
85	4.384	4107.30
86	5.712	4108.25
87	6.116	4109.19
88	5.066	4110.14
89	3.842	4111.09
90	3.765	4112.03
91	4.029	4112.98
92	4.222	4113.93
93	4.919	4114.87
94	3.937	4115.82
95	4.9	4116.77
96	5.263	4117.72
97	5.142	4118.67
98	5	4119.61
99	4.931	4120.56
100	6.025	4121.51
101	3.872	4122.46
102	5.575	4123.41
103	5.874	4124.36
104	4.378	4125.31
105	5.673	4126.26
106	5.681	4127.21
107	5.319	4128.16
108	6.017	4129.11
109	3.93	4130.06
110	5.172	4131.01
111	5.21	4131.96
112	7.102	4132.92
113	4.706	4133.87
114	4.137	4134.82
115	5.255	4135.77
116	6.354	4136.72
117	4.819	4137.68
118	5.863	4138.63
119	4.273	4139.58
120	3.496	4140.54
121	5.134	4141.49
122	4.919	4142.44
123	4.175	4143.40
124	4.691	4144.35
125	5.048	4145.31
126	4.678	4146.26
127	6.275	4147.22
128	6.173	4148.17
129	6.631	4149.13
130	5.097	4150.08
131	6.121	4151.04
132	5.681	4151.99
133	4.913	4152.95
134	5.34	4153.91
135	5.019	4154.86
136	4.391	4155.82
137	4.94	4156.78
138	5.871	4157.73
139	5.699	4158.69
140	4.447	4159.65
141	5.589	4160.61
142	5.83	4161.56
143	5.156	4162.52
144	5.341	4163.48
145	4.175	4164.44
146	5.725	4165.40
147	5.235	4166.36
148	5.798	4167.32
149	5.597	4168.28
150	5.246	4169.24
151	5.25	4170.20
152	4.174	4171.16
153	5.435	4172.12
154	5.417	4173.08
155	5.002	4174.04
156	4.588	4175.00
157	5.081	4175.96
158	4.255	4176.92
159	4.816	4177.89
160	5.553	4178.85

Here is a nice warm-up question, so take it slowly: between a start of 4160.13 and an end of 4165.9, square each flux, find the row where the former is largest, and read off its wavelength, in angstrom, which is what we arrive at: 4161.56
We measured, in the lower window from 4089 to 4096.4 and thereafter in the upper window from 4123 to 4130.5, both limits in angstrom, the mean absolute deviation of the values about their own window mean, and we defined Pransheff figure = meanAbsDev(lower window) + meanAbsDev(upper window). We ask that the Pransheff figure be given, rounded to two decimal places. 1.00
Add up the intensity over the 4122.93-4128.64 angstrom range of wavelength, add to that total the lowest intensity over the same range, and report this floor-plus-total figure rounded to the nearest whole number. 37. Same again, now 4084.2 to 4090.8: 42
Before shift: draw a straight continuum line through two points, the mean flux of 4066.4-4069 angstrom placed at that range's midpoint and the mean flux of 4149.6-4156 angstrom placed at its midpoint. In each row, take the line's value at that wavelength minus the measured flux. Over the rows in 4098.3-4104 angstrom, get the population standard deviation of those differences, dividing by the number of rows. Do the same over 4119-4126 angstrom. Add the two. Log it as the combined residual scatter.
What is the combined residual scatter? 1.15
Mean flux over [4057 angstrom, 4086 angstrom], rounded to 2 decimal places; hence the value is 5.14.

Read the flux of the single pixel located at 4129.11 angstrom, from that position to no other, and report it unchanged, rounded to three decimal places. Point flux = 6.017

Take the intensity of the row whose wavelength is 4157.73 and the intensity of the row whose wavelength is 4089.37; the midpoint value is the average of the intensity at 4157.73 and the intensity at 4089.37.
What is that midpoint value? 5.6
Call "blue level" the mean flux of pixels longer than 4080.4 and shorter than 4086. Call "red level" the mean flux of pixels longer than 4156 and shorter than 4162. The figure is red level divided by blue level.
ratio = 1.03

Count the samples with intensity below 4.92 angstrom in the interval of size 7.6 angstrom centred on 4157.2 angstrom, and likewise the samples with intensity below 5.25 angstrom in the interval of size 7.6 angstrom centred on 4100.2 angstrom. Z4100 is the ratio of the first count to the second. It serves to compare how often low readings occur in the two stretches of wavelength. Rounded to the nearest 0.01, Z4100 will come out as 0.25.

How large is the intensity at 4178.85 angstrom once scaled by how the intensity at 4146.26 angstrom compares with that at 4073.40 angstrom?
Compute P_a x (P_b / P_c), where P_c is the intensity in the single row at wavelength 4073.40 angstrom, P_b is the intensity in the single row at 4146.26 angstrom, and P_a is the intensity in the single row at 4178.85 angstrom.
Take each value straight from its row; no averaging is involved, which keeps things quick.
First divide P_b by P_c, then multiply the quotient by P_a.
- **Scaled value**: 5.9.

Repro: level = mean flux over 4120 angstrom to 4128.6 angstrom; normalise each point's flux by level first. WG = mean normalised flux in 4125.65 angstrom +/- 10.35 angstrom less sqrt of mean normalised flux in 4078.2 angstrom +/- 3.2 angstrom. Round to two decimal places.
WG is -0.01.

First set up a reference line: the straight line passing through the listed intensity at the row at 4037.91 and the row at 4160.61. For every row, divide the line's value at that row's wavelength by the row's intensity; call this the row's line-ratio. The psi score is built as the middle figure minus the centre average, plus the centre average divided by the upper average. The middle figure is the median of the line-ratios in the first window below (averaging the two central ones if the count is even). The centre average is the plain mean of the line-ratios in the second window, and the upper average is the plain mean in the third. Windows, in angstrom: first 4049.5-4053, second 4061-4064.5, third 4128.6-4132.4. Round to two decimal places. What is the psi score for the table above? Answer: 0.91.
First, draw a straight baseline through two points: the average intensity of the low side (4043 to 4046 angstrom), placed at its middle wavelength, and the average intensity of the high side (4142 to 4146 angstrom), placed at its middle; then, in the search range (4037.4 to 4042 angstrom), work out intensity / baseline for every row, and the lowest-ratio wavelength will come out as 4040.70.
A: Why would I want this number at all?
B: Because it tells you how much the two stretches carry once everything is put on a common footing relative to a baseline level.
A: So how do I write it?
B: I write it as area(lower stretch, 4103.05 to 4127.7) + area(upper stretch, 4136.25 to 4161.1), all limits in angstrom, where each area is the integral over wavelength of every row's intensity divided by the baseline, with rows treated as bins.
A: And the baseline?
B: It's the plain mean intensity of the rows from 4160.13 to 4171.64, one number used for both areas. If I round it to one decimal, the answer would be 46.7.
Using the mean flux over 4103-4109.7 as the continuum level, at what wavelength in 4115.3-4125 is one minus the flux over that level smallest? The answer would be 4121.51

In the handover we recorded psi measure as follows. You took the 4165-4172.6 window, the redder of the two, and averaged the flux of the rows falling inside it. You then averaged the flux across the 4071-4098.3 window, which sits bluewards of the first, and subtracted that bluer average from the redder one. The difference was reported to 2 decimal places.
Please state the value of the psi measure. 0.25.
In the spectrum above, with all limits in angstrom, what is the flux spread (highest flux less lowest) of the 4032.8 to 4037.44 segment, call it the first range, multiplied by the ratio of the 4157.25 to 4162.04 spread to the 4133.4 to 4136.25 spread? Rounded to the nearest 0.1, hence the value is 1.3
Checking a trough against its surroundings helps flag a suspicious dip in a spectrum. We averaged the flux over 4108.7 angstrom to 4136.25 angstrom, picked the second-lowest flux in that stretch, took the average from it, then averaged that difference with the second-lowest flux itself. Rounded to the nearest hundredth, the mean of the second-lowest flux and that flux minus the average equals 1.34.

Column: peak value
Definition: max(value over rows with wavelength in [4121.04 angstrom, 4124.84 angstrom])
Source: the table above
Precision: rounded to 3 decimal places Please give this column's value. 6.025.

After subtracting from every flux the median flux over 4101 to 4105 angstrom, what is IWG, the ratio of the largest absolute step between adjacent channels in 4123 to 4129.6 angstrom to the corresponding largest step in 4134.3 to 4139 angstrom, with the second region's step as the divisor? 1.0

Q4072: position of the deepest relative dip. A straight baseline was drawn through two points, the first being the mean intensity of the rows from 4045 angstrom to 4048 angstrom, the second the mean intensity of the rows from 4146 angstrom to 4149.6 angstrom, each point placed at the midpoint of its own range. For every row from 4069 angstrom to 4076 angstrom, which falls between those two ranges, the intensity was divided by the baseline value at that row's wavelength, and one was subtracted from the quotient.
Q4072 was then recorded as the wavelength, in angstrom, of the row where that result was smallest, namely 4072.46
